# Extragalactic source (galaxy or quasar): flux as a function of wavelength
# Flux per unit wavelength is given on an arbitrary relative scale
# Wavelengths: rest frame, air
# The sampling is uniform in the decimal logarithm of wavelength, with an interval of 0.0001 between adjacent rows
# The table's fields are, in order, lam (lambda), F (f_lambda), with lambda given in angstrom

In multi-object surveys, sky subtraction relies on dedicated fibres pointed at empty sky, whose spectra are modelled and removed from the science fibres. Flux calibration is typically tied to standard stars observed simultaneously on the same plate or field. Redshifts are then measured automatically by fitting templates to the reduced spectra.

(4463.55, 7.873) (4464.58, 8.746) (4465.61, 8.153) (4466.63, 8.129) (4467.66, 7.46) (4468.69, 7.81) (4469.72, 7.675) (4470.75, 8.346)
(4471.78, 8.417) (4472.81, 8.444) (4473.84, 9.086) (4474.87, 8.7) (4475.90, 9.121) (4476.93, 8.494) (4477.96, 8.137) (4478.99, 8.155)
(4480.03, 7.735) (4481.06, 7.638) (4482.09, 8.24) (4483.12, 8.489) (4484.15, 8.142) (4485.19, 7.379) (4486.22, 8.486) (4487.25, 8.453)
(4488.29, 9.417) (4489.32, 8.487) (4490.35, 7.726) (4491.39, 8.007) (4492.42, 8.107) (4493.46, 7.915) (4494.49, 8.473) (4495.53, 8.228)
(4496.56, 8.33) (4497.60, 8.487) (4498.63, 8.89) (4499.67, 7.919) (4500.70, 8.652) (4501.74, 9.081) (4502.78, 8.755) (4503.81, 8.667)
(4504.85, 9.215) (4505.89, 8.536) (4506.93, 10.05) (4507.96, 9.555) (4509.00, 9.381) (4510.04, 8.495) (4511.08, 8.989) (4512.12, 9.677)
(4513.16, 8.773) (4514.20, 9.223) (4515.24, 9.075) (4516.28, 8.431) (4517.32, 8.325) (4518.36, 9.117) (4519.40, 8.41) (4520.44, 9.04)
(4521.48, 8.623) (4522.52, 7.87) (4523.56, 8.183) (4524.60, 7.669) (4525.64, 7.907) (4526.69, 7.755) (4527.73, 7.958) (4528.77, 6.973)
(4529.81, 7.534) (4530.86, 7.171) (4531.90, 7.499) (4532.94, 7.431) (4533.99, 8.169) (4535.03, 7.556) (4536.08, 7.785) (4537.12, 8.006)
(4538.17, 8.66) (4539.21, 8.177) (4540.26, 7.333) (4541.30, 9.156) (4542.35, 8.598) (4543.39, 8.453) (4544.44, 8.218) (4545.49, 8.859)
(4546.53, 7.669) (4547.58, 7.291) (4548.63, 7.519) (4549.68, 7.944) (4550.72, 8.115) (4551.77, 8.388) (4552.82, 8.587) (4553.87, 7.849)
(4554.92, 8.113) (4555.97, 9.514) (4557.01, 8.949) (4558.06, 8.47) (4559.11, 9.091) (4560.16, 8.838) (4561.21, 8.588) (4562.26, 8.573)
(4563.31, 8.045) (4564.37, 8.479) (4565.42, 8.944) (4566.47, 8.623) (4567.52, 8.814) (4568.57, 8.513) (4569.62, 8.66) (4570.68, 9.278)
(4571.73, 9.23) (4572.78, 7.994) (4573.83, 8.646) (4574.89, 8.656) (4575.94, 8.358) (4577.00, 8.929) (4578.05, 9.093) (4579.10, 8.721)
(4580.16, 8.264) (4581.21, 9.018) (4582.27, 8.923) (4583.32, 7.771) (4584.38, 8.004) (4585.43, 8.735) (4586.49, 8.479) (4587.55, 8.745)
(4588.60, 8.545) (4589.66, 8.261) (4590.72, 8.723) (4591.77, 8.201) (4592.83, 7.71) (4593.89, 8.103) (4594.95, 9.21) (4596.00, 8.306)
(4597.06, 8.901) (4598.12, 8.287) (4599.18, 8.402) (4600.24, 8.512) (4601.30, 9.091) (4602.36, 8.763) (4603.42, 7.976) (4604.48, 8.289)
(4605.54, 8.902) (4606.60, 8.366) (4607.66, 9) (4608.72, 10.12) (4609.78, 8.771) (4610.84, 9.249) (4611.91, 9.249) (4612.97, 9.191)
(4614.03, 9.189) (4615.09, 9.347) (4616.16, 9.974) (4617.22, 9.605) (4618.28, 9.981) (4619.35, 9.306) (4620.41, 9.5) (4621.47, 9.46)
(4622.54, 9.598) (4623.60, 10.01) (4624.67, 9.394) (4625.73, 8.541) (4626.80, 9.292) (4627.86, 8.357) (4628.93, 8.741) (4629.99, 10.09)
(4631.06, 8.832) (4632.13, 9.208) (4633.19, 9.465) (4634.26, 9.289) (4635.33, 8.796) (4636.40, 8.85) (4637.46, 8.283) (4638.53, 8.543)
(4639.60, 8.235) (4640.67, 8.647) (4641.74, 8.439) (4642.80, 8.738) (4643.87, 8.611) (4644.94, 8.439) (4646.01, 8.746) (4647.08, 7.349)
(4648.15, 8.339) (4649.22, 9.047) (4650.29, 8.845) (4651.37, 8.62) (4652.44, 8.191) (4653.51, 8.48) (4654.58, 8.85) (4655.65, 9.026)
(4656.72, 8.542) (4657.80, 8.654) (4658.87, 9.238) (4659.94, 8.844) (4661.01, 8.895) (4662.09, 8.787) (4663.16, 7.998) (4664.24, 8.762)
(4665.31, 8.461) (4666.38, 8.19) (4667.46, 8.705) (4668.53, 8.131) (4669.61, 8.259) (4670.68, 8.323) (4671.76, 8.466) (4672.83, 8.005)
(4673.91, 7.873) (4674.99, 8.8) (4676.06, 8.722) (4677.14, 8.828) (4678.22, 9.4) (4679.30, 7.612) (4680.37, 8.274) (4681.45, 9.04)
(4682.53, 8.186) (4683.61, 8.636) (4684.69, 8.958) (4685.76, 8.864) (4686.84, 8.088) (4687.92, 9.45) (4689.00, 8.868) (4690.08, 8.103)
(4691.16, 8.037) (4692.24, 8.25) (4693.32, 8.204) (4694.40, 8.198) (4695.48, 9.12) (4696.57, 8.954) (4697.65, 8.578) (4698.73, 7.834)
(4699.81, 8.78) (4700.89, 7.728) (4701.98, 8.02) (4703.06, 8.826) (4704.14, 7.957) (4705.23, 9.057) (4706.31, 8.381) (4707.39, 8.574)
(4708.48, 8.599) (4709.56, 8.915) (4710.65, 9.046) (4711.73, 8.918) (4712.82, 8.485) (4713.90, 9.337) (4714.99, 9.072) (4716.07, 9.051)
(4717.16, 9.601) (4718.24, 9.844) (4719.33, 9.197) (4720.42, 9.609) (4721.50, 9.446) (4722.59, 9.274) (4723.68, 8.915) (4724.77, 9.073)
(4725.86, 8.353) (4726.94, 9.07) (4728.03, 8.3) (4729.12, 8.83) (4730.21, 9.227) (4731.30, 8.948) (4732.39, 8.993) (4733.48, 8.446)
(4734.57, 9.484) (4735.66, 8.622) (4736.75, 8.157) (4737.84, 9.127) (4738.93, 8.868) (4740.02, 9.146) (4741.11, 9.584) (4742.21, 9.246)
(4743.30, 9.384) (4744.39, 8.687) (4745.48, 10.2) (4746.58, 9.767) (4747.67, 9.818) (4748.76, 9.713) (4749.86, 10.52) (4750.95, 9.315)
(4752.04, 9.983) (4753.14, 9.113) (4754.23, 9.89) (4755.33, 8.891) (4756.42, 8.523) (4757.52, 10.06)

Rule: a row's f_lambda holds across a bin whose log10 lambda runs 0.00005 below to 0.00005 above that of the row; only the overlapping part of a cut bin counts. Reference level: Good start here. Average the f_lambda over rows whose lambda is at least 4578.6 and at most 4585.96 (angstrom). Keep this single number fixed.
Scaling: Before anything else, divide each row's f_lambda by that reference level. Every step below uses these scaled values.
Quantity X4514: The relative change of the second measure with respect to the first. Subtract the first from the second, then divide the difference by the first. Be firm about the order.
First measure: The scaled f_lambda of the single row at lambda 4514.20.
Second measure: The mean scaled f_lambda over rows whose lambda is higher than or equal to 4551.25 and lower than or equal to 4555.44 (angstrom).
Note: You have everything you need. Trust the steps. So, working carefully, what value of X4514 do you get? -0.11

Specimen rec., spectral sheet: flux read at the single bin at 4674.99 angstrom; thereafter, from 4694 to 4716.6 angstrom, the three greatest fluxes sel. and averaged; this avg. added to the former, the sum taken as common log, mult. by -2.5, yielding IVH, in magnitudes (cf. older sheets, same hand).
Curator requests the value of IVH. -3.14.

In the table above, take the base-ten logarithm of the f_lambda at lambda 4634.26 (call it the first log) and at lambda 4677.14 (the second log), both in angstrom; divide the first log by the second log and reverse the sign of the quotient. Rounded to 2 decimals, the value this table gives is -1.02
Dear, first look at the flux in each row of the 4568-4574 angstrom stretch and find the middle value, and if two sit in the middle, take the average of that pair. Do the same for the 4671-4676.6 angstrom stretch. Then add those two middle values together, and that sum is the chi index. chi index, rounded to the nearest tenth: 17.1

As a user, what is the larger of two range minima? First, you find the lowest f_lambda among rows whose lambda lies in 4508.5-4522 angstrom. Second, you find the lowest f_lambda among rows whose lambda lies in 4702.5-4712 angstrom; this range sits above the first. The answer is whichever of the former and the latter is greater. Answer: 8.3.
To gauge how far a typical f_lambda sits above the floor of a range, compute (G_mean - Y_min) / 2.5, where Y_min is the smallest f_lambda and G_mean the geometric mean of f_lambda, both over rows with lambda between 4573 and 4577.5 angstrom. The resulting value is 0.11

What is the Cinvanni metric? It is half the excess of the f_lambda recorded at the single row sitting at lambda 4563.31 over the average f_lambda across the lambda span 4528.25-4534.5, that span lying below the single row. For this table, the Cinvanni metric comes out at 0.29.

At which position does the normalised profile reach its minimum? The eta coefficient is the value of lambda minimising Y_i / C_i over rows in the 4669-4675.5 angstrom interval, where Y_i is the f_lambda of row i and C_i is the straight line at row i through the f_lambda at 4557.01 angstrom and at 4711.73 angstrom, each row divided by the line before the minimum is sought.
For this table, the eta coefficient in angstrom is 4673.91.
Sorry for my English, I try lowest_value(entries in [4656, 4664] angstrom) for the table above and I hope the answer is 7.998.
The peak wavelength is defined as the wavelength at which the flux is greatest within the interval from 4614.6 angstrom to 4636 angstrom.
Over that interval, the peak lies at 4629.99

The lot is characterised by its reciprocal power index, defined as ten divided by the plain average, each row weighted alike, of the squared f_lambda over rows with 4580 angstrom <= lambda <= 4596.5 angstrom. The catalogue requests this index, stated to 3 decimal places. 0.140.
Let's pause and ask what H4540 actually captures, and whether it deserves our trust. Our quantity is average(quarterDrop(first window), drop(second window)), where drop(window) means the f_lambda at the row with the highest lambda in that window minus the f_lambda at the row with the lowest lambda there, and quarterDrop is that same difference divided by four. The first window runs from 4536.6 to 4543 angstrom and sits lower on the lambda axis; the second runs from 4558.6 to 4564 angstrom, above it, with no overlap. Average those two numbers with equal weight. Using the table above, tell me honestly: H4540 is -0.45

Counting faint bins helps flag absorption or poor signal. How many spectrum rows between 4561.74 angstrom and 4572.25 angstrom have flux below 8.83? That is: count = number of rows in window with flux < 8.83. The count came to 7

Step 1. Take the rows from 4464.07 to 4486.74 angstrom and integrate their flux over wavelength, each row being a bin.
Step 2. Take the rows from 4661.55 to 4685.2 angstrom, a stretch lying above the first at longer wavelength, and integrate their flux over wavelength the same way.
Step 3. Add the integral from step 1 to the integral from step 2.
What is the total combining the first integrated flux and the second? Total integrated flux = 387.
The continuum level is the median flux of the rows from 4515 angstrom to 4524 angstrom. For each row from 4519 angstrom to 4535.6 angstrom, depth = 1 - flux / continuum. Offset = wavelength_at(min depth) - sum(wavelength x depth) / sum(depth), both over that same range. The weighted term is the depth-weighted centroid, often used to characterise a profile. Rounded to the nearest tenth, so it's -9.7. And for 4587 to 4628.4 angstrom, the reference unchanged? -7.6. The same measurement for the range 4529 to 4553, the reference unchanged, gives 3.3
